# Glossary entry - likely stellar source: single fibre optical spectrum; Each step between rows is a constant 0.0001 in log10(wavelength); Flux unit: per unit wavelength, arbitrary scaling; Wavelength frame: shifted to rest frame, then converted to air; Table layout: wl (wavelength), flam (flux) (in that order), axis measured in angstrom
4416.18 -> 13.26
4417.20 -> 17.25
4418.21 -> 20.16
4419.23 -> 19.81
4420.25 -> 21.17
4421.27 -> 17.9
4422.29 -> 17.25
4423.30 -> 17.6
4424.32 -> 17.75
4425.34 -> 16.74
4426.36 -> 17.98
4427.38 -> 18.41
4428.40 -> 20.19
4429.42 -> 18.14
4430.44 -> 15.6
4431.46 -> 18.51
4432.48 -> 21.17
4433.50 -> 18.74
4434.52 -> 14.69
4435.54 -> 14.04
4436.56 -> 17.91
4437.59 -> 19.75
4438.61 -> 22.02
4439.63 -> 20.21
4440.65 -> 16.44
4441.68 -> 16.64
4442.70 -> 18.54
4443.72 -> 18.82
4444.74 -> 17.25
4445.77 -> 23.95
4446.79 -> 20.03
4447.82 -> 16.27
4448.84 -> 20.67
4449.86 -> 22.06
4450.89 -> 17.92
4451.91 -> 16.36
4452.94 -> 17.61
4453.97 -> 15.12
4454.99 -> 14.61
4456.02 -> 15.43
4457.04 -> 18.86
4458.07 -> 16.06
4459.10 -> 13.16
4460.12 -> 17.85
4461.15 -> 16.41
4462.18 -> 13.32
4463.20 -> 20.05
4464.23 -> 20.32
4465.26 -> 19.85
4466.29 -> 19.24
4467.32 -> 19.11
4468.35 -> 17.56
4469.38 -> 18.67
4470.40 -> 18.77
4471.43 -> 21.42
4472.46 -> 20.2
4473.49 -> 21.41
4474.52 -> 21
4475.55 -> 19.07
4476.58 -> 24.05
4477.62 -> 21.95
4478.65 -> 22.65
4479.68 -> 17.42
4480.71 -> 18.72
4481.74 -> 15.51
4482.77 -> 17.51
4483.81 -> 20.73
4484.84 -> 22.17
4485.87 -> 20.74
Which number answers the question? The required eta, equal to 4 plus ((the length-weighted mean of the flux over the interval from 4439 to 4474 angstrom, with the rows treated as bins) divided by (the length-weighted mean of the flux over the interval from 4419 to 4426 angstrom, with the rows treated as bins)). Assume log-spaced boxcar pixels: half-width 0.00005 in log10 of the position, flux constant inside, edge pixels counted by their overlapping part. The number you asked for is 5.00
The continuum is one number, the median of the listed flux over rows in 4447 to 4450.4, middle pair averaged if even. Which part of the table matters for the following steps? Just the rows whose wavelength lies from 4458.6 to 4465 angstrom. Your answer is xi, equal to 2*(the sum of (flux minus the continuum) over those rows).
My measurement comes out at -46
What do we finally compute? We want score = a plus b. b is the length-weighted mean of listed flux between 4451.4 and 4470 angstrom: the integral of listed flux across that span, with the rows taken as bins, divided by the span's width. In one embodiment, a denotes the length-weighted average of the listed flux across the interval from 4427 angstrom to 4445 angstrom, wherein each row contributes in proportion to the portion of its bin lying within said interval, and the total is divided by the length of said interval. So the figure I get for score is 35.4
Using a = 18.2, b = 17.2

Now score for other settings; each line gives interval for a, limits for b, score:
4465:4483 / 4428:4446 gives 38.1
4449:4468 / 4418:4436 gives 35.5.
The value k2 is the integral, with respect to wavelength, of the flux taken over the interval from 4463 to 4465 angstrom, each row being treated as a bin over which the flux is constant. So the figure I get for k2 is 40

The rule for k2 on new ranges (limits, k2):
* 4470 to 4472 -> 40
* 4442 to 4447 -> 98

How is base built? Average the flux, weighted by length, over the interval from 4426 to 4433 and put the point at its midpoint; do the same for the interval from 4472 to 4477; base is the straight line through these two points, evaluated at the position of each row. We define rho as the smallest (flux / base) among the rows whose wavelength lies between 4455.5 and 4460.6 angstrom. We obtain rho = 0.65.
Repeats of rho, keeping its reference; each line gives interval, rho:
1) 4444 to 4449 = 0.83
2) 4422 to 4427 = 0.91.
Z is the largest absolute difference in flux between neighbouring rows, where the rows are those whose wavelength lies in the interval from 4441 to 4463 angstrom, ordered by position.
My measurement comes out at 6.7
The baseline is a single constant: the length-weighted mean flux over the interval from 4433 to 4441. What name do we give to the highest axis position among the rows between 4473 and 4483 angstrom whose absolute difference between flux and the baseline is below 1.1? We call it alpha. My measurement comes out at 4482.77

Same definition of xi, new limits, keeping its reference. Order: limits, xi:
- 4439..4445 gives -32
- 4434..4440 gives -31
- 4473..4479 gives 12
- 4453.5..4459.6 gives -62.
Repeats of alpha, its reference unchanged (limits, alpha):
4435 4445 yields 4444.74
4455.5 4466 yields 4460.12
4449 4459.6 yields 4457.04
